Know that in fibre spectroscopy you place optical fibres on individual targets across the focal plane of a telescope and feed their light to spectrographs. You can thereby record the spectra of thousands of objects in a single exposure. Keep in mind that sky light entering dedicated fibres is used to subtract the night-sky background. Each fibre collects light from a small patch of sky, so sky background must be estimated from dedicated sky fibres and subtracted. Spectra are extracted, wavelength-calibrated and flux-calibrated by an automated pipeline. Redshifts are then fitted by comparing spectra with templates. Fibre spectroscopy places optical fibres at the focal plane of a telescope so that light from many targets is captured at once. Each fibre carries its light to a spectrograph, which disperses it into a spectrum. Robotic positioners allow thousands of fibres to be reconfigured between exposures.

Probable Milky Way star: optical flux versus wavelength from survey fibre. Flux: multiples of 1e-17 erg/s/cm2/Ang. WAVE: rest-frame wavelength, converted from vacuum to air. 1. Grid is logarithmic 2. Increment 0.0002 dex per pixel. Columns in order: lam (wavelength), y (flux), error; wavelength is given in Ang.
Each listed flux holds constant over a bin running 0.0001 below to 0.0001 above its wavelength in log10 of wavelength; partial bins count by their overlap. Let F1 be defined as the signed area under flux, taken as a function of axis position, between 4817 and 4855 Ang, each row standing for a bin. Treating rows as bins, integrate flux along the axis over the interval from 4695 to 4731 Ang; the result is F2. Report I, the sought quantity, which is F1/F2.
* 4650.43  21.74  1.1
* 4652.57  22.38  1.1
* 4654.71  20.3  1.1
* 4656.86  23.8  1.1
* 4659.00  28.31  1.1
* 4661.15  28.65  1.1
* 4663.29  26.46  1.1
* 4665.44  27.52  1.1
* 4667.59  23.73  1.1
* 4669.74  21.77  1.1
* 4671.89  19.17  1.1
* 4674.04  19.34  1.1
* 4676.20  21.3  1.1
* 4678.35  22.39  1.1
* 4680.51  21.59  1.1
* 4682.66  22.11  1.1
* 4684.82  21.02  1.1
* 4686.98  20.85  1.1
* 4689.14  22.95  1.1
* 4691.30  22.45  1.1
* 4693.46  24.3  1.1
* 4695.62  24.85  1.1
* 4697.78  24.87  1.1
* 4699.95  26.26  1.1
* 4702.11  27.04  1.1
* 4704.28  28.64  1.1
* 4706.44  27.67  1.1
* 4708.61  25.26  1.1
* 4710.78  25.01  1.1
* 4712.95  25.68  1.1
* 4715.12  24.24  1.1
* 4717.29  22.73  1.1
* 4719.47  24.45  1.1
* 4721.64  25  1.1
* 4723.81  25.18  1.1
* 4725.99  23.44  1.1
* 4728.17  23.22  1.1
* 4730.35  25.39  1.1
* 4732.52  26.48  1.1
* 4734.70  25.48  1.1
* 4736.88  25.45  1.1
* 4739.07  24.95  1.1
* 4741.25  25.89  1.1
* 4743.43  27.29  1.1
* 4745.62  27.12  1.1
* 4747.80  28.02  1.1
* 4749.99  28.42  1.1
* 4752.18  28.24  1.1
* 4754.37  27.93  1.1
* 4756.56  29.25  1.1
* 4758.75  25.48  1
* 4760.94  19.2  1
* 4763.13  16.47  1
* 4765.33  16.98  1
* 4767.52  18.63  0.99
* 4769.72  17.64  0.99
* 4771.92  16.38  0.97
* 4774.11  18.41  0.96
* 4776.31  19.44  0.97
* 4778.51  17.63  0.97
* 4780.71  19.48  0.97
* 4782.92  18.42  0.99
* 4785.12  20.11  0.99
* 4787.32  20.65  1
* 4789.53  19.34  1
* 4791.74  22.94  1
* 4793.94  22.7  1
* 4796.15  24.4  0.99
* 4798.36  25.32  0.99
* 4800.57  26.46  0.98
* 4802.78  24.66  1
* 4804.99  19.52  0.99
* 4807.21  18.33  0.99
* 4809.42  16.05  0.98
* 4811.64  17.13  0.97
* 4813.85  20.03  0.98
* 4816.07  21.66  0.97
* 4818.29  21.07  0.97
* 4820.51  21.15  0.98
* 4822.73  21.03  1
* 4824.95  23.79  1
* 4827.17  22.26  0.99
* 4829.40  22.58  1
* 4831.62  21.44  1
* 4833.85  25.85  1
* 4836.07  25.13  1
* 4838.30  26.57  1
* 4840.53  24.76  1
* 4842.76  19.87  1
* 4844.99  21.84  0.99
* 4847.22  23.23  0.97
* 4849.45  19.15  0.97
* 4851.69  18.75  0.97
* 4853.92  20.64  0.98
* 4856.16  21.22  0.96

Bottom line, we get 0.93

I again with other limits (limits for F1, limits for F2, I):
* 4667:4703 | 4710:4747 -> 0.88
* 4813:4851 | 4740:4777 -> 1.00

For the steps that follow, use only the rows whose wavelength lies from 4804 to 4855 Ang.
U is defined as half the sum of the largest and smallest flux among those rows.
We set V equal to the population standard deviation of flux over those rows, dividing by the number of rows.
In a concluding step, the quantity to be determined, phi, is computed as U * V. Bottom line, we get 56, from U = 21.3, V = 2.6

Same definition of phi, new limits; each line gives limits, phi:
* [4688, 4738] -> 39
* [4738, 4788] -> 104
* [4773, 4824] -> 56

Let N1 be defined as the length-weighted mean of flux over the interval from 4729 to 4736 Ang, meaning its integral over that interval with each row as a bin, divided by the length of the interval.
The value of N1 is 26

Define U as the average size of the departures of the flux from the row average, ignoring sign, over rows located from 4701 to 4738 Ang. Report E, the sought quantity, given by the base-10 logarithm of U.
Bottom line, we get 0.0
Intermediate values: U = 1.1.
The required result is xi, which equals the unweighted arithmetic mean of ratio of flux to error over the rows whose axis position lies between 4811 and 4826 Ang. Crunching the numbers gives 21.2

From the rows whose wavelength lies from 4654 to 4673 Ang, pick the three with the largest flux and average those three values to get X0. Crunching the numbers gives 28.2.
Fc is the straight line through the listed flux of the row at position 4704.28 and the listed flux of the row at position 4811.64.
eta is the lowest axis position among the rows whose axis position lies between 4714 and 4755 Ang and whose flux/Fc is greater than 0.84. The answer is 4715.12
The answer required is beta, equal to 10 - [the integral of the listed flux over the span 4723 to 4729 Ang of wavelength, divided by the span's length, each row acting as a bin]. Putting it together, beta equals -13.9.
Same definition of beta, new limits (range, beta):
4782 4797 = -11.2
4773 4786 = -8.9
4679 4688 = -11.4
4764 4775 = -7.6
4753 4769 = -12.0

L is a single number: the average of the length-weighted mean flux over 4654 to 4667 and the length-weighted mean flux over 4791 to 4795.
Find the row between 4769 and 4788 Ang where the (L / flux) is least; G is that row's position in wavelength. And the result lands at 4787.32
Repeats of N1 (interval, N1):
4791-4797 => 23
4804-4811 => 18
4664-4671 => 24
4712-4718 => 24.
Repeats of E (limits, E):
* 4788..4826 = 0.4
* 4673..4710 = 0.4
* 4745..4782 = 0.7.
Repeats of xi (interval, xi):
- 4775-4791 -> 19.6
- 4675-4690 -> 19.8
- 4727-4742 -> 23.0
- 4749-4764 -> 23.5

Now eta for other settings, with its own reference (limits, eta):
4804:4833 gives 4804.99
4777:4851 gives 4778.51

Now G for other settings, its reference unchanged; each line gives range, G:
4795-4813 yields 4800.57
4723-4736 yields 4732.52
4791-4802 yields 4800.57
